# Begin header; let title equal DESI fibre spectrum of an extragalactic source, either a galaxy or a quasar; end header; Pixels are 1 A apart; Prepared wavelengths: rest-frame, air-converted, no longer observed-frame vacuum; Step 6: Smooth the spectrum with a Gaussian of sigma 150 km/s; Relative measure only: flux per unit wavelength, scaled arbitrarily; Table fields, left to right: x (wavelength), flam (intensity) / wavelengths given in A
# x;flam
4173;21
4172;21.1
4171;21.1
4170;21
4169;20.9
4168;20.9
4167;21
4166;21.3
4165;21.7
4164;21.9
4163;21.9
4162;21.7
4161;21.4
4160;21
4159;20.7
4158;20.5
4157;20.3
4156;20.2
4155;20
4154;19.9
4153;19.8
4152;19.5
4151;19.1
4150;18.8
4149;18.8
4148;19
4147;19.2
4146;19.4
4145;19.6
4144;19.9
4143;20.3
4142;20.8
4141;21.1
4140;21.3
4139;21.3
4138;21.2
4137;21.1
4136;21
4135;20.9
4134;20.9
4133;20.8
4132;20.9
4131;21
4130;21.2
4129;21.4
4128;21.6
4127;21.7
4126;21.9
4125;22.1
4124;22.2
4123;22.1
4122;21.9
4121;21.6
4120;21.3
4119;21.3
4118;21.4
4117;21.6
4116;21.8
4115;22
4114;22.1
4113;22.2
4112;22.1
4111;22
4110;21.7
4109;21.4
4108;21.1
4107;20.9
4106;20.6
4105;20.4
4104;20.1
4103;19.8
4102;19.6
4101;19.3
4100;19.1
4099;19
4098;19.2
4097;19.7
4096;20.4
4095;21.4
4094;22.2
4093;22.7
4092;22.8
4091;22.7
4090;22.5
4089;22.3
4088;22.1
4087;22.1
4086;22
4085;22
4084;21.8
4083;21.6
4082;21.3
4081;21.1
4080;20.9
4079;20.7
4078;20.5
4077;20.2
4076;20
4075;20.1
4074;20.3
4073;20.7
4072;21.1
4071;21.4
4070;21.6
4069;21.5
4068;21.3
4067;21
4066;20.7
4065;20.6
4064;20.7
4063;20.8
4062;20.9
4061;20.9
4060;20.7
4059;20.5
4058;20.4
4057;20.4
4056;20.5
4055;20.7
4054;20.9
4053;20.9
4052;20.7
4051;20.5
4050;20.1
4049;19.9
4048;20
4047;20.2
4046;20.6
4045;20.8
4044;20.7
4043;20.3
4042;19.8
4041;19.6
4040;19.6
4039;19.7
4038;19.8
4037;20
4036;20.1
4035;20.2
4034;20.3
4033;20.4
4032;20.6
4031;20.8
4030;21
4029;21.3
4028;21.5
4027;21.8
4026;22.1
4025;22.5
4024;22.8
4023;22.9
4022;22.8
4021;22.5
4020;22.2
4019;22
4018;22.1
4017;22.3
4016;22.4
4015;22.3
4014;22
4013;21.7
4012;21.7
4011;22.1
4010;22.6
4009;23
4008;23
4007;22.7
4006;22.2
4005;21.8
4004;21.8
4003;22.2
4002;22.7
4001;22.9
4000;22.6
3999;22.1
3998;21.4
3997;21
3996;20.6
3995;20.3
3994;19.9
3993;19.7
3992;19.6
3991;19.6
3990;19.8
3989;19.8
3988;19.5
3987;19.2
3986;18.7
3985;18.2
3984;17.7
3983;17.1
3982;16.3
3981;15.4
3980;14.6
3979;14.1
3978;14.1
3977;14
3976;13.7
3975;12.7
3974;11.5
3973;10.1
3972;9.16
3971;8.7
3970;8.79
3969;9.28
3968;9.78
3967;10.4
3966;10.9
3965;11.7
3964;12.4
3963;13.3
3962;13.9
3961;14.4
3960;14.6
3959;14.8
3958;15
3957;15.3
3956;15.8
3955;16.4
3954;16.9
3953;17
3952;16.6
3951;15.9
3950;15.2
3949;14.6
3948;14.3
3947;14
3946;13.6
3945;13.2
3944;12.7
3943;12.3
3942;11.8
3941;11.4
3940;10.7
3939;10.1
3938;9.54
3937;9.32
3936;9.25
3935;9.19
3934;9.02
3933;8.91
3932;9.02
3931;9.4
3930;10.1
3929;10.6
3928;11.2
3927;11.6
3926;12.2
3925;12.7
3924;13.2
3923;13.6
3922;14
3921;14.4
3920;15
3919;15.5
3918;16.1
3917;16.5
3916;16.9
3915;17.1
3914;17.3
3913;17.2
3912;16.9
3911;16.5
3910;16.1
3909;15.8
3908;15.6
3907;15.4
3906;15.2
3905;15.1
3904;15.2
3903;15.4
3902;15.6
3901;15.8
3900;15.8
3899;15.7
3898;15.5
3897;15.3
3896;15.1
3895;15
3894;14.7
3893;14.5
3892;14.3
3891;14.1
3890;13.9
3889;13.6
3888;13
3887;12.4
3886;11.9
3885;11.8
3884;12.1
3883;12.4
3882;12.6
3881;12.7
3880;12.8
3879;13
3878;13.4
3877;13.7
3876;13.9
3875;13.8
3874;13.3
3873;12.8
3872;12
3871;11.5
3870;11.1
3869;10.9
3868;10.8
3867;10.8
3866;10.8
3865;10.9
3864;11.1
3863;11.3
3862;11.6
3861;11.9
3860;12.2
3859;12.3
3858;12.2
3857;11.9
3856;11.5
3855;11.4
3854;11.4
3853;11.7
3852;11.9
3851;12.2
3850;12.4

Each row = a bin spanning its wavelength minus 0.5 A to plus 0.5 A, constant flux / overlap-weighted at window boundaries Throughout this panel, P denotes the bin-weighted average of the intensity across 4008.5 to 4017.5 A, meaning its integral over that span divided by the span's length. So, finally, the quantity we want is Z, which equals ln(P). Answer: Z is 3.10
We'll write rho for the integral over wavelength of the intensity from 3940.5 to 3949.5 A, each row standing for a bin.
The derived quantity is 118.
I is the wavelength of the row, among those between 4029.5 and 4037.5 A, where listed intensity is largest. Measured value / 4030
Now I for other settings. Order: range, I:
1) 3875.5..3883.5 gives 3876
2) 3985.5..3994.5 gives 3994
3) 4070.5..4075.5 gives 4071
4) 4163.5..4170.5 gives 4164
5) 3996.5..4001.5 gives 4001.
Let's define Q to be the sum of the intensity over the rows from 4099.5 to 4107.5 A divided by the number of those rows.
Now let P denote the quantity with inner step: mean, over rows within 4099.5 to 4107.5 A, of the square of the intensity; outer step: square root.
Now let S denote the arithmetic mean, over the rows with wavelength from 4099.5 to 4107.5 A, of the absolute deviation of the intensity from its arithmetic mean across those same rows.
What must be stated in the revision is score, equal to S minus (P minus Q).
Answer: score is 0.52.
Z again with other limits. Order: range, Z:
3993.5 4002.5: 3.07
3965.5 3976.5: 2.35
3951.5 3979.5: 2.57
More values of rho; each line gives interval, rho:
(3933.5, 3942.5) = 90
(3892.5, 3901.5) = 137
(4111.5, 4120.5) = 196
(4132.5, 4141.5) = 190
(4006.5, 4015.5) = 201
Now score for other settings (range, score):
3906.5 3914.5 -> 0.61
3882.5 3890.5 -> 0.63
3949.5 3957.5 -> 0.57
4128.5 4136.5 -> 0.14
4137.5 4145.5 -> 0.56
